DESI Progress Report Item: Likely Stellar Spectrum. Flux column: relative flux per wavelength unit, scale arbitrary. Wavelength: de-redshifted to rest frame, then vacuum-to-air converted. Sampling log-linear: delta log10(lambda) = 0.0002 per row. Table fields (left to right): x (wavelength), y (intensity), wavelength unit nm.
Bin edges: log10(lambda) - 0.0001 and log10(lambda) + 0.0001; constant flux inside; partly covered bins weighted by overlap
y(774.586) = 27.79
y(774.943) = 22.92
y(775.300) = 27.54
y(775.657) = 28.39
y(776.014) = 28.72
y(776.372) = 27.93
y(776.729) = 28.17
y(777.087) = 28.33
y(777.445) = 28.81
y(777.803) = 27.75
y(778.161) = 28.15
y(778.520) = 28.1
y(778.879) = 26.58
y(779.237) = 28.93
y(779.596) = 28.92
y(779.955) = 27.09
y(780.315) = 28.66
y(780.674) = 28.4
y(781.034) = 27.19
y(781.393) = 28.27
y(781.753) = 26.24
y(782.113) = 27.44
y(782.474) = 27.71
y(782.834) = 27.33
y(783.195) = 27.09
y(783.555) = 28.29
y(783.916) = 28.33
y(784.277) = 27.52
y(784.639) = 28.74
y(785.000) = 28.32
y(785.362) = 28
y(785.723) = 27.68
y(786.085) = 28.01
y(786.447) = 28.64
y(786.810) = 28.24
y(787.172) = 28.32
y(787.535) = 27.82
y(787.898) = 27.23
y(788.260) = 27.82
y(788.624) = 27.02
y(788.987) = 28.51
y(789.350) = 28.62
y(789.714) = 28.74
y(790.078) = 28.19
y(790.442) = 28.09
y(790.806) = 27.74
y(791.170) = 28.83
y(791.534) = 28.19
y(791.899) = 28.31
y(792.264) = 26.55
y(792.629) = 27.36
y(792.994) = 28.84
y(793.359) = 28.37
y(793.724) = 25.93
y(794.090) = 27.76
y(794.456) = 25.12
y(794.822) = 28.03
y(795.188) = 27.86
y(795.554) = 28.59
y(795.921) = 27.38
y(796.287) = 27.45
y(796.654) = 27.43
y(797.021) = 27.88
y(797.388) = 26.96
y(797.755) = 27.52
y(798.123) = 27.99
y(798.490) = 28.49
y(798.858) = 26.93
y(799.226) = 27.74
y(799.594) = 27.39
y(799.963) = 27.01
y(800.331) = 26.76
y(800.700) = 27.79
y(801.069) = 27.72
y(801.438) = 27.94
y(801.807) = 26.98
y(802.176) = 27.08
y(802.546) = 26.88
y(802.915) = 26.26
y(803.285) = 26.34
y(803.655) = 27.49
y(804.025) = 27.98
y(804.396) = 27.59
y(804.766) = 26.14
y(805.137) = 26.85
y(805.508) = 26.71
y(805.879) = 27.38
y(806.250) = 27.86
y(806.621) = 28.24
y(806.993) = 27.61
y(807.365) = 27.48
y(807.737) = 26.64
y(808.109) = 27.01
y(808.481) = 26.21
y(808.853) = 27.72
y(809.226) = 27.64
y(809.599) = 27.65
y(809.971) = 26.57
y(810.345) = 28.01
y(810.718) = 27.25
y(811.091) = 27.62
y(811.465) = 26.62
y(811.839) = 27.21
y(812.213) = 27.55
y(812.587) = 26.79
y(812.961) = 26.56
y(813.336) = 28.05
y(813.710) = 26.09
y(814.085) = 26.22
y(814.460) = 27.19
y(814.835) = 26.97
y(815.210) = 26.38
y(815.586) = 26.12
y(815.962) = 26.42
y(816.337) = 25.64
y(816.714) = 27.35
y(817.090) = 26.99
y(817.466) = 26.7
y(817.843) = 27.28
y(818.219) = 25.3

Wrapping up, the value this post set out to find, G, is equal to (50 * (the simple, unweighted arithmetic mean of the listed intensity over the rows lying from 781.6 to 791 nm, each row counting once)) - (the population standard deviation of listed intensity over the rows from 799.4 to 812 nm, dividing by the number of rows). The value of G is 1395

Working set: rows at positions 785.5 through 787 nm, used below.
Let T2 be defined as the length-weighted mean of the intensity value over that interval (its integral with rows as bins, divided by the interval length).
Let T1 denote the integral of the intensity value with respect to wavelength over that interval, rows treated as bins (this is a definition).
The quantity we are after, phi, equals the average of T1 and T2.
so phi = 35.2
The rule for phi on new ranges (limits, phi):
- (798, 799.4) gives 33.3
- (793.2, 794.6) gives 32.2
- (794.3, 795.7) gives 32.9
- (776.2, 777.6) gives 34.0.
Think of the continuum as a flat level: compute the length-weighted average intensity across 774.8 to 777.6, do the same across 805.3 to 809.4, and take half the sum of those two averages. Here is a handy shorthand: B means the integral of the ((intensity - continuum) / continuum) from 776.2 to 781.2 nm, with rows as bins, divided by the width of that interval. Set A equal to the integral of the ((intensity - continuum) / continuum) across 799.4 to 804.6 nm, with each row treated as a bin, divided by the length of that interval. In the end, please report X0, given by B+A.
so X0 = 0.012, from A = -0.009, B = 0.022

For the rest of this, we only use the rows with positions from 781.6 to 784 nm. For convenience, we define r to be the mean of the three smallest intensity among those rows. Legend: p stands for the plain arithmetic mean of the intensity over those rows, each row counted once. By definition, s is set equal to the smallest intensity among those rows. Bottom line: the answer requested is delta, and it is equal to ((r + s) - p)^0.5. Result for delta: 5.06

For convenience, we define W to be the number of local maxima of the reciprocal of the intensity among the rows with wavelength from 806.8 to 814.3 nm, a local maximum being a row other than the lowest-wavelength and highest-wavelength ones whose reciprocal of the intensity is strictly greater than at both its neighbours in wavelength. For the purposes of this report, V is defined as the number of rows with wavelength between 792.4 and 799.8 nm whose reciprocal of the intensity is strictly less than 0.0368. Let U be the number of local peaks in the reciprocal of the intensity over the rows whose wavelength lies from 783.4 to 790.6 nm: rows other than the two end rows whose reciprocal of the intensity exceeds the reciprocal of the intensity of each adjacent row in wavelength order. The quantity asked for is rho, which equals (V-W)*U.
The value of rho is 40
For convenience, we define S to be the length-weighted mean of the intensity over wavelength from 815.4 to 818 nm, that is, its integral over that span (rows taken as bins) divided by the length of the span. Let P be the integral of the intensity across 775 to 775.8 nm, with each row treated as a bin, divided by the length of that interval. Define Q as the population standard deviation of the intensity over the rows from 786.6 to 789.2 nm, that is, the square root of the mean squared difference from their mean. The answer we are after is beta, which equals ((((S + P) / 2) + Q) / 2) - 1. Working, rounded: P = 27.2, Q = 0.52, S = 26.6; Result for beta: 12.7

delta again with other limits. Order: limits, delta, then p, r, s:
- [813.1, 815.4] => 5.05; 26.8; 26.23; 26.09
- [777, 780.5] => 5.06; 28.1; 27.14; 26.58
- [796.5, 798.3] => 5.17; 27.6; 27.30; 26.96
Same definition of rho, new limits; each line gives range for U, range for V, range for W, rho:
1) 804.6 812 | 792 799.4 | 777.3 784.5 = 63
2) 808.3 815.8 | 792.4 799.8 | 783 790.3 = 66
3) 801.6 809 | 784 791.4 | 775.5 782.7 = 65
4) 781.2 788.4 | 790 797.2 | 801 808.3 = 72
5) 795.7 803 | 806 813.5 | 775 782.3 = 42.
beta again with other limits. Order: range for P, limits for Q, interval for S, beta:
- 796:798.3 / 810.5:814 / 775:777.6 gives 13.2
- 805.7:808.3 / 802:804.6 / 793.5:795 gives 12.9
